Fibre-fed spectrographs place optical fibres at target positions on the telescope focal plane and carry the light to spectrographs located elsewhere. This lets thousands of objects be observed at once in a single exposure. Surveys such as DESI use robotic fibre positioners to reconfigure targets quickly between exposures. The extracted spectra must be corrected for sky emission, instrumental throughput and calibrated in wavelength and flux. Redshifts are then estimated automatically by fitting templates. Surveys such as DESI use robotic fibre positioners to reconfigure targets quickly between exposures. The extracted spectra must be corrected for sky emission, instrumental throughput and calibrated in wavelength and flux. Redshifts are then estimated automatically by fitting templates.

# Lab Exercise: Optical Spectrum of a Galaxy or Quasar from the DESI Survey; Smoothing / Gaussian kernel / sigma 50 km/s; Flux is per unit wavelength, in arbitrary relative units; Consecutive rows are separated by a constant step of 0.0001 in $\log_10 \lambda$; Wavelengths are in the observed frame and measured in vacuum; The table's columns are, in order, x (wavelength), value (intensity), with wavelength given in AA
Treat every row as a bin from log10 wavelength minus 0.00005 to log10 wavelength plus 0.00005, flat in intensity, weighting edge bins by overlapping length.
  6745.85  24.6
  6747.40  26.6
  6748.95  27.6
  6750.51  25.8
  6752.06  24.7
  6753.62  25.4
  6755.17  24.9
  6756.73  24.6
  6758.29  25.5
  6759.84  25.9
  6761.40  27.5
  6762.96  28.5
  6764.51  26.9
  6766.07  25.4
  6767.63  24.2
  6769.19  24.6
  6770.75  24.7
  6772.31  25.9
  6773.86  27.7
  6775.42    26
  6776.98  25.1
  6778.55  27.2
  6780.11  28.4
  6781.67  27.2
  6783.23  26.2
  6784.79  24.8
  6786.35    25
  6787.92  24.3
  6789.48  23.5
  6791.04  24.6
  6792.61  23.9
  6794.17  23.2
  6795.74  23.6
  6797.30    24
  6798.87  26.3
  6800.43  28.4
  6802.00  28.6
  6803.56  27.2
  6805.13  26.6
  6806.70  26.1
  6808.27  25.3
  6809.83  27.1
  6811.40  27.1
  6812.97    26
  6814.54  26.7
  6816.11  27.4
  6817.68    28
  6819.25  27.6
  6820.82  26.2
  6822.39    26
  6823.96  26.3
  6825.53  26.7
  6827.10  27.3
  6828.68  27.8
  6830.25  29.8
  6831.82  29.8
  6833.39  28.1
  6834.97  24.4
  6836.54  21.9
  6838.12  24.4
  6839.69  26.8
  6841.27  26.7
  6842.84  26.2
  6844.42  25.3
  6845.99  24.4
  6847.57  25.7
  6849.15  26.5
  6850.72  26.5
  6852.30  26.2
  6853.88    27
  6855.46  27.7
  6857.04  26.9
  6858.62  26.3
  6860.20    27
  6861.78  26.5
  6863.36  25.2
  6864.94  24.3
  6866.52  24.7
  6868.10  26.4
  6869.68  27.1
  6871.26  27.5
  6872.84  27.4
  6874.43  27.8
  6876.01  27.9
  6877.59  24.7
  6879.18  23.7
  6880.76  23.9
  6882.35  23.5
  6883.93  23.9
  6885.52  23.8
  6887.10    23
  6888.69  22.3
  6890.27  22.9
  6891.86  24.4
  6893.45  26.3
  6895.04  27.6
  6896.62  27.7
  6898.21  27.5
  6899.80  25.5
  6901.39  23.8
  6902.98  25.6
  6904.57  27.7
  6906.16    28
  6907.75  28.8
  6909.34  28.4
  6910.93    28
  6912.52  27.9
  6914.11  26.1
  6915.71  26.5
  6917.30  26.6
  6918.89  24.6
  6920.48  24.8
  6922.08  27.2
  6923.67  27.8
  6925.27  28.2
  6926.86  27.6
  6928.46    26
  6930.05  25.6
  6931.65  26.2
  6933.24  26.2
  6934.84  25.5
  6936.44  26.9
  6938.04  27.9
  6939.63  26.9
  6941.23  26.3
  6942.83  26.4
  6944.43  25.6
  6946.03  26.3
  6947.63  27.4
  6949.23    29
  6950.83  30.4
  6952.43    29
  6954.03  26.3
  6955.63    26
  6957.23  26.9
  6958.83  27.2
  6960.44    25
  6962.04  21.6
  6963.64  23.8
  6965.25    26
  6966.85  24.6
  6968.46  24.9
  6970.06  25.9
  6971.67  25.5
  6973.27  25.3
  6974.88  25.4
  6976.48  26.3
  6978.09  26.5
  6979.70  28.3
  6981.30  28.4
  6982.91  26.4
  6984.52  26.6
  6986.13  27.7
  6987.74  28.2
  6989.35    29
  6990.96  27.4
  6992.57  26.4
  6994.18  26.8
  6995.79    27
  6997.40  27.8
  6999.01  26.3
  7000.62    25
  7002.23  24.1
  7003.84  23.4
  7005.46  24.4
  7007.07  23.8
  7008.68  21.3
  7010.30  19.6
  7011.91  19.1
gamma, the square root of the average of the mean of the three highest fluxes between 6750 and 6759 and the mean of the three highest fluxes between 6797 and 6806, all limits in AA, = 5.18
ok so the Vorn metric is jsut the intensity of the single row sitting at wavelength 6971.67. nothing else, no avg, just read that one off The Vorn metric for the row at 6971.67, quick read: 25.5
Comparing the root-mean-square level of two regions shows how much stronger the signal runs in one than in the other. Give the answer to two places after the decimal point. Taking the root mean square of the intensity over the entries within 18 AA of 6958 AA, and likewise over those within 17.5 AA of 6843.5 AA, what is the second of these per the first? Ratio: 1.01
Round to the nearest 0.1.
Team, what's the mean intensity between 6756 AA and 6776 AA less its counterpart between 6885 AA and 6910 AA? 0.1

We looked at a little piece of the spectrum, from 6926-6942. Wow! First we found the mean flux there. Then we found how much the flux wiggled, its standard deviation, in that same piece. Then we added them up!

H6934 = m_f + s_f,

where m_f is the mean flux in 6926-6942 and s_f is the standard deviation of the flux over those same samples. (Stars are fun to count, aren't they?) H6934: 27.3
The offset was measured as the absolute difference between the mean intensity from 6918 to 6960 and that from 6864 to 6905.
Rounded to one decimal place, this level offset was 1.4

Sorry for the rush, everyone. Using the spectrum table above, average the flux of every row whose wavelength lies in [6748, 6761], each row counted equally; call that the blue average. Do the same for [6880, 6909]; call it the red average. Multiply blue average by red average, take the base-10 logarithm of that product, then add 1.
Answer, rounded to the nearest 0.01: 3.81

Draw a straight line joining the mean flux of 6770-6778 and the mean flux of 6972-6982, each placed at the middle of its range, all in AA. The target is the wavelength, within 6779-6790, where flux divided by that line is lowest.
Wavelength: 6789.48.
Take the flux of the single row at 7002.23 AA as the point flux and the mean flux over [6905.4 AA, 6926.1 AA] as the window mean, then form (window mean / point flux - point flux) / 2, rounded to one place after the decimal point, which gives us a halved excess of -11.5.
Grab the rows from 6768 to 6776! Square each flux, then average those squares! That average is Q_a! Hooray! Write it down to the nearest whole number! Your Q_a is 666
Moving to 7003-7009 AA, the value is 541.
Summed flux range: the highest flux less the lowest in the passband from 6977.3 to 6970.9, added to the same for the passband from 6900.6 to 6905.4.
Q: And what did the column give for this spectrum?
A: 4.9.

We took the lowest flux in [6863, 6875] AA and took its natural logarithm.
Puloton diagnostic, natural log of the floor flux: 3.19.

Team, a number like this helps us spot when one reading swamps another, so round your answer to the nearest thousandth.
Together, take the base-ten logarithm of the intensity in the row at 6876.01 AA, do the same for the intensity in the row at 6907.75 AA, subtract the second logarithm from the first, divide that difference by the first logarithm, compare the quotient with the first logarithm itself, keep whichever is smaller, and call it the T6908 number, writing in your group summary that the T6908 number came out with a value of -0.010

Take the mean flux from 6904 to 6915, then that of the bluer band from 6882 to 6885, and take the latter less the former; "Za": -4.1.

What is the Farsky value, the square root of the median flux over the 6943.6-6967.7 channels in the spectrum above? 5.13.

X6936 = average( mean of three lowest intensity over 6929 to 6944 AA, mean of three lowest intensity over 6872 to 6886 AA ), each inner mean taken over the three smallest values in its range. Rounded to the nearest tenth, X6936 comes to 24.7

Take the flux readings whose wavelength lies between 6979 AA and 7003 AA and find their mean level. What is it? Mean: 27.0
